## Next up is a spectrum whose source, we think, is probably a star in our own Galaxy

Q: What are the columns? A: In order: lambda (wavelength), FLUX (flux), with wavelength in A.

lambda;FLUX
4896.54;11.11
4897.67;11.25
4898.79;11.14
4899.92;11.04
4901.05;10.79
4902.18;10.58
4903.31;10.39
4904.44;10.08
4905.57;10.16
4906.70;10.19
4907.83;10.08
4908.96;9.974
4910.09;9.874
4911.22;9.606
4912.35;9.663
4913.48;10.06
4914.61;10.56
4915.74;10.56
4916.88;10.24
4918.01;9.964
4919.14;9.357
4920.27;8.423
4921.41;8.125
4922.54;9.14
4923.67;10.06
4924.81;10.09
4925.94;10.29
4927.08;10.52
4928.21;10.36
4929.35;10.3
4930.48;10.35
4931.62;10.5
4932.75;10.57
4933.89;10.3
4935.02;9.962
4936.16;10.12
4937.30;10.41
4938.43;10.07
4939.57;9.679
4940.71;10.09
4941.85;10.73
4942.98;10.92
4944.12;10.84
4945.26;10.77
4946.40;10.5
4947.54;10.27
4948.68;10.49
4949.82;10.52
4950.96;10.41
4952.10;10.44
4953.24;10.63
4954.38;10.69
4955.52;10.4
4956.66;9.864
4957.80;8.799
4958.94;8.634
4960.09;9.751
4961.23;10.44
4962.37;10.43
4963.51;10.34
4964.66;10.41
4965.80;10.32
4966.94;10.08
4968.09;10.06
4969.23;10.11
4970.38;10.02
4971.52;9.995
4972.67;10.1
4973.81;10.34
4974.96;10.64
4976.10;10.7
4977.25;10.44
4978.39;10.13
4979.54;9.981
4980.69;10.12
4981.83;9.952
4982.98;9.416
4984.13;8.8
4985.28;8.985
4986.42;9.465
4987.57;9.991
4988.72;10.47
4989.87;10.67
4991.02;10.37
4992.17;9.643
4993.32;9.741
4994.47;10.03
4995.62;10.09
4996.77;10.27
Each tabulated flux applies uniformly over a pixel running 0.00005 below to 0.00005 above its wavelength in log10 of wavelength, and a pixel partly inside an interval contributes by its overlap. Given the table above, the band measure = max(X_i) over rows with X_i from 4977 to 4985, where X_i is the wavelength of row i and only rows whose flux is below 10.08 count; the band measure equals 4984.13 A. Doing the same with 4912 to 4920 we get 4919.14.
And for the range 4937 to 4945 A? 4939.57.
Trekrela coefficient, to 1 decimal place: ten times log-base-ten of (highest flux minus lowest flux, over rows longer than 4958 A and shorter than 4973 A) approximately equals 2.6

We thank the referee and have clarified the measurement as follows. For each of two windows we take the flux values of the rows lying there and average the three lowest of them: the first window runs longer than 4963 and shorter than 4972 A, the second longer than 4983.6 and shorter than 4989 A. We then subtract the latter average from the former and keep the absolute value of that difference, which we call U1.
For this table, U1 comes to 0.94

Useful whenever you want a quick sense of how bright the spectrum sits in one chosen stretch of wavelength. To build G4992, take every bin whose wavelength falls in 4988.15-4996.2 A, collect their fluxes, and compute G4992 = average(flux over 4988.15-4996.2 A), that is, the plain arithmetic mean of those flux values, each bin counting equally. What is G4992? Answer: 10.14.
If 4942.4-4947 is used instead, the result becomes 10.76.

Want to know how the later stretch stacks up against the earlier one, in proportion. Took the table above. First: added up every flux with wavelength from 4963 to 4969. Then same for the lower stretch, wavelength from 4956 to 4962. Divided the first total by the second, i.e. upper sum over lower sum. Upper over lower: 1.08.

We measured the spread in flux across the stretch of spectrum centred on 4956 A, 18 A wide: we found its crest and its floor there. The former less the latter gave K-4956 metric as 2.06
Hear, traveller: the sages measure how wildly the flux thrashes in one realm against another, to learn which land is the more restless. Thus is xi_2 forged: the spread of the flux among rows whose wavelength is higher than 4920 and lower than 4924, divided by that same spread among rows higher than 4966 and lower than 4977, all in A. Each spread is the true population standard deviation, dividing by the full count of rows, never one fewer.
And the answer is 2.9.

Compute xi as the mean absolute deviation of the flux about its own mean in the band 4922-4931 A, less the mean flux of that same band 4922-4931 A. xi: -9.9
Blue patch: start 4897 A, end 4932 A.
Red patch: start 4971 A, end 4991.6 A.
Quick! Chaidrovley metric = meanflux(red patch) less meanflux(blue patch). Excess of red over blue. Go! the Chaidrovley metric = -0.09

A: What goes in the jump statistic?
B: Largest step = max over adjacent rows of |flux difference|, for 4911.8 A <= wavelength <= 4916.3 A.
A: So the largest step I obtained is 0.50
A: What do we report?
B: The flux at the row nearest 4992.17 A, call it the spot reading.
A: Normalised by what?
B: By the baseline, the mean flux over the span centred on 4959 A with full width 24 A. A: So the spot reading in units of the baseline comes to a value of 0.950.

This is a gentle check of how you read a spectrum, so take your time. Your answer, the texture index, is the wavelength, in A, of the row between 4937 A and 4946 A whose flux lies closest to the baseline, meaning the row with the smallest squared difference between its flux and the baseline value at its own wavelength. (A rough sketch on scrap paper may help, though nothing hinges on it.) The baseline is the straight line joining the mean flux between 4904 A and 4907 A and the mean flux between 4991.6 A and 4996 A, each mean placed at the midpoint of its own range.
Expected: 4938.43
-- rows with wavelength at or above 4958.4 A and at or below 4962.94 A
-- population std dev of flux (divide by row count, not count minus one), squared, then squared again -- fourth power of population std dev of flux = 0.294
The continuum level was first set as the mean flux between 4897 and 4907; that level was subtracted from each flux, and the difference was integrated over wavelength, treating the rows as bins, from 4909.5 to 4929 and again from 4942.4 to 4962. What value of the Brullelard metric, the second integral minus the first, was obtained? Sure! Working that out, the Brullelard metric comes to 8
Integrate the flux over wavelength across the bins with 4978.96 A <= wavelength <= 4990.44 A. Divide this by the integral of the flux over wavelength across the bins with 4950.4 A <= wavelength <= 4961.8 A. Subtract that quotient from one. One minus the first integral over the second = 0.016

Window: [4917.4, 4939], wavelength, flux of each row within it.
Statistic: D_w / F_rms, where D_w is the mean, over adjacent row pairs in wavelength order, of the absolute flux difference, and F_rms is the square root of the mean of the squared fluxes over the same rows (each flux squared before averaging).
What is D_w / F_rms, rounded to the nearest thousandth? 0.034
